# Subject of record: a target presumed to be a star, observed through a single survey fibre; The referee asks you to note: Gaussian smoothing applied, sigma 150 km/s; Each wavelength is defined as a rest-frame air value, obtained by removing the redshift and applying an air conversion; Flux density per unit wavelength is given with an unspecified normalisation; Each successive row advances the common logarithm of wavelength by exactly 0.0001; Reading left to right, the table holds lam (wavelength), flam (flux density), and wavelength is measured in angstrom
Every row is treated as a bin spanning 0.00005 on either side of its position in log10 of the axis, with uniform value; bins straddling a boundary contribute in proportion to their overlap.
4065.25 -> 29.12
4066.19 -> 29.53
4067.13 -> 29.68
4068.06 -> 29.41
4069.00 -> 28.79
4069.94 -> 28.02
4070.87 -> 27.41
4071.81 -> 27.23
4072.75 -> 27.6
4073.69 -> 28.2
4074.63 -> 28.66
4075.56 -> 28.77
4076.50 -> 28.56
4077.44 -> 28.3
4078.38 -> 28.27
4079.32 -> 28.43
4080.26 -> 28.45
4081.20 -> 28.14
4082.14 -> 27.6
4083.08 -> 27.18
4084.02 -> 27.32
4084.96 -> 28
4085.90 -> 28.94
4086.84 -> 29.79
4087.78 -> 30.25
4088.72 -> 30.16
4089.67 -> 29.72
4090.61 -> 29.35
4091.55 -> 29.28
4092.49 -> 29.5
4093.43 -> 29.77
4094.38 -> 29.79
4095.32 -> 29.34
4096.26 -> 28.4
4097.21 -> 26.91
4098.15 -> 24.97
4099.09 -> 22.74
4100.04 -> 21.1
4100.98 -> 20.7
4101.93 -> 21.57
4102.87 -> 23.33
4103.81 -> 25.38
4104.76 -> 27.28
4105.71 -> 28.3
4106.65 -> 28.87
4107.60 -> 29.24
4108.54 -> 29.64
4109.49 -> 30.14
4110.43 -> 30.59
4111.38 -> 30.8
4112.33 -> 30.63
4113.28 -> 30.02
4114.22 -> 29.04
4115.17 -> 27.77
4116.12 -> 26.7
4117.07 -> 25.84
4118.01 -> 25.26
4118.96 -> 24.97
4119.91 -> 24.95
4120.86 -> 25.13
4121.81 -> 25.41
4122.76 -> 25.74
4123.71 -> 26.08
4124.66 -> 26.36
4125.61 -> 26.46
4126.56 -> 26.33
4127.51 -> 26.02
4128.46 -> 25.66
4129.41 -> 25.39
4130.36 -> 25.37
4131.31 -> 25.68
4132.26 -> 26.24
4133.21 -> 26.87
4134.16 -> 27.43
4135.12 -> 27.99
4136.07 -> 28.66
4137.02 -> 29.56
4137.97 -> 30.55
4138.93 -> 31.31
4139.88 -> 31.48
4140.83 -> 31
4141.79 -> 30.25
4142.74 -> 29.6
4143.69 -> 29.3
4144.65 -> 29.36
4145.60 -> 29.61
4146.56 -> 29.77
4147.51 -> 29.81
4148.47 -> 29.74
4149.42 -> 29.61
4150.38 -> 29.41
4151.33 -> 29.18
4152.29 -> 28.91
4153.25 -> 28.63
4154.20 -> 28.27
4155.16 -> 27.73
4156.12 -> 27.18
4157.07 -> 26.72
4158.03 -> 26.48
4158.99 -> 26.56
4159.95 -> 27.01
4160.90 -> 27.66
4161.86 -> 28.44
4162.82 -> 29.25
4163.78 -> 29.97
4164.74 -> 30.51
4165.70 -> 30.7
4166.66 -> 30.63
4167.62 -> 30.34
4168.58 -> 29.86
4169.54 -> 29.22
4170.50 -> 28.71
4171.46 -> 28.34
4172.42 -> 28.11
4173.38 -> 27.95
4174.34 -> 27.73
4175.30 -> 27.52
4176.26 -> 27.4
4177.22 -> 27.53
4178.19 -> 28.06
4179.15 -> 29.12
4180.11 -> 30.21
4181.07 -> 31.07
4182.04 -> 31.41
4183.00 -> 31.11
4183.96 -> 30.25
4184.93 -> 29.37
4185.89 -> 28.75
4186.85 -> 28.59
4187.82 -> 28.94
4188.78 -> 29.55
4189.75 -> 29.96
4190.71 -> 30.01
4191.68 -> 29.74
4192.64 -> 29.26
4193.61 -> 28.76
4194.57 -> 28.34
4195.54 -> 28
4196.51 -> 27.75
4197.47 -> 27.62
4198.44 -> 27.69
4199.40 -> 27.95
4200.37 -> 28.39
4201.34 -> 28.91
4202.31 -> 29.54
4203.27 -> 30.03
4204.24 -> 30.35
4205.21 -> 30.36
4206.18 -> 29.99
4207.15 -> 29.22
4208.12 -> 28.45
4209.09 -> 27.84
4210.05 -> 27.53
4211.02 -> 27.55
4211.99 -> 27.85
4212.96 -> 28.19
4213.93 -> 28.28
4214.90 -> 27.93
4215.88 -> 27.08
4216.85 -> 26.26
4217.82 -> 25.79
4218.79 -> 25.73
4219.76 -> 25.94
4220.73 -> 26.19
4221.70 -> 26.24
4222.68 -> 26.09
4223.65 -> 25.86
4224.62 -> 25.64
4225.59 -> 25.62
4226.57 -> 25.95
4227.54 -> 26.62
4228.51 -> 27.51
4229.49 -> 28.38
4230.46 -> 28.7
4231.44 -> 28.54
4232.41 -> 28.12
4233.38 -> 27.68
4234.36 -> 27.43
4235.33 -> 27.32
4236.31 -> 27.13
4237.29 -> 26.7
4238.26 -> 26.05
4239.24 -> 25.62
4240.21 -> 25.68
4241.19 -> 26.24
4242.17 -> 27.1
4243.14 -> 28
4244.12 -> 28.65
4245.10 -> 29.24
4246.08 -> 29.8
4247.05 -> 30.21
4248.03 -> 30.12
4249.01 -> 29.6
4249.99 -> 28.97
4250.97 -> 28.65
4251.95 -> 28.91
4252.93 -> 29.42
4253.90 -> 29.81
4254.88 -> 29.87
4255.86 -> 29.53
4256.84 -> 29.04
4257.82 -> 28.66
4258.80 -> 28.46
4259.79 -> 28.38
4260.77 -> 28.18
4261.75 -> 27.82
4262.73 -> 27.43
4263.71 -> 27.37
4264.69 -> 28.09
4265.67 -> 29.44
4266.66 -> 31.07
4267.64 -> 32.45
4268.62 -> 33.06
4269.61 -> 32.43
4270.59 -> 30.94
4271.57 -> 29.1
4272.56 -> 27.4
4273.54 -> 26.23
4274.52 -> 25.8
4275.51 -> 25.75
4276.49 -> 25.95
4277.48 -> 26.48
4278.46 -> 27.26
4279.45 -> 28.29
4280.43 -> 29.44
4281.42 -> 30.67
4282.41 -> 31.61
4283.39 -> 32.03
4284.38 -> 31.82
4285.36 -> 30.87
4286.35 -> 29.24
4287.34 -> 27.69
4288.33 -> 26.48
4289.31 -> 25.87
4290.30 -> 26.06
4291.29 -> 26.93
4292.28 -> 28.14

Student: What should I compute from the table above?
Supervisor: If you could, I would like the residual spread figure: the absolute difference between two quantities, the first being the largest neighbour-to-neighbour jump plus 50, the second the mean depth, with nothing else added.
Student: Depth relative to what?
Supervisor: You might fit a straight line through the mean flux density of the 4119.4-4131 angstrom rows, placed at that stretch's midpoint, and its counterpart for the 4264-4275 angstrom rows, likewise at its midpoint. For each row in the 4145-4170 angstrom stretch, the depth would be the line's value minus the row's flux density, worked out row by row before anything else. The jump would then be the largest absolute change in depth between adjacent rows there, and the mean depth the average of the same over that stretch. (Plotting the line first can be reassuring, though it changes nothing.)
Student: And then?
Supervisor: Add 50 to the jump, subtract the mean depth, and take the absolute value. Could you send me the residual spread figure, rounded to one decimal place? 53.1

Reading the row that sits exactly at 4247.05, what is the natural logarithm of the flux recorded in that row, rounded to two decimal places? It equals 3.41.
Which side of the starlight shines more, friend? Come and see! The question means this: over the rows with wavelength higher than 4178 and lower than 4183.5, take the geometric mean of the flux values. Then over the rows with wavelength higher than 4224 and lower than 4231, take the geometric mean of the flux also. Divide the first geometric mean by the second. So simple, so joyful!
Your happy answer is 1.12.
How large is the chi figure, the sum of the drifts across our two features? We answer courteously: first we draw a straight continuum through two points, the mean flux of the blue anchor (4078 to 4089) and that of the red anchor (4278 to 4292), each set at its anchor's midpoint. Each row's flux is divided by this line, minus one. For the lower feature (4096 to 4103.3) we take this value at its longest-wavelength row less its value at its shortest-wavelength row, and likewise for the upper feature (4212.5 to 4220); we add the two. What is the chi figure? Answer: -0.26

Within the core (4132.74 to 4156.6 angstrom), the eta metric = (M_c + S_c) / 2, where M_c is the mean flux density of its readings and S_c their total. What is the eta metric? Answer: 380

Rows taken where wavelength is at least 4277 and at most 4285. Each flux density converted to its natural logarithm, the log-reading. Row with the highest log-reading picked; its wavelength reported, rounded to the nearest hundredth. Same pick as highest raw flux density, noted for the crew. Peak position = 4283.39 angstrom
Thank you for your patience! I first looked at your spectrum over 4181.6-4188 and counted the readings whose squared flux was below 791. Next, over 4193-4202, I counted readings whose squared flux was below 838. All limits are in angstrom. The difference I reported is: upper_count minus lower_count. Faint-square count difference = 9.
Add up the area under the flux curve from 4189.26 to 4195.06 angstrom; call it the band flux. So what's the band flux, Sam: 170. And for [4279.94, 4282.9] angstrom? 90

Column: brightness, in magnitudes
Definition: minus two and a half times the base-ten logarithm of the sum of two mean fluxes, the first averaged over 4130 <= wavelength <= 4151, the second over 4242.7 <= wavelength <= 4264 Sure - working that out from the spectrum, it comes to -4.41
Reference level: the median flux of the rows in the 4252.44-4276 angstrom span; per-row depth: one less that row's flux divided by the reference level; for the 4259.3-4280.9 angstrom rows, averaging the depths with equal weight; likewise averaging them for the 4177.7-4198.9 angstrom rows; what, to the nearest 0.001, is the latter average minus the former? -0.024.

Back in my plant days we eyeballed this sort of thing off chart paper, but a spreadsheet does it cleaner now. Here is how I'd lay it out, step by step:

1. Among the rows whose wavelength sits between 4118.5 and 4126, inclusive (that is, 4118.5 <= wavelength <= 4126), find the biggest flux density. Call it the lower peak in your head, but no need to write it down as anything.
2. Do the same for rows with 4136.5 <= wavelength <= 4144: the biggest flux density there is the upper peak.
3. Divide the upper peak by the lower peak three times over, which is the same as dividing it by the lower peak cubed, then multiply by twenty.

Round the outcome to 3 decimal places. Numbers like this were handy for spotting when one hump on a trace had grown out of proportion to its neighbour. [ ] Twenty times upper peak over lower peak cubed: 0.034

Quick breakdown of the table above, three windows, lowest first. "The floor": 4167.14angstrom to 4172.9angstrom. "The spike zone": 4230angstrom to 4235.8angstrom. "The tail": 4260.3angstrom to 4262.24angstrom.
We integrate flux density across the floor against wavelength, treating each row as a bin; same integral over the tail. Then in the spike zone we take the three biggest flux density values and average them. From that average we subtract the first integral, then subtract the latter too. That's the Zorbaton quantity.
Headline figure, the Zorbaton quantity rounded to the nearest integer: -194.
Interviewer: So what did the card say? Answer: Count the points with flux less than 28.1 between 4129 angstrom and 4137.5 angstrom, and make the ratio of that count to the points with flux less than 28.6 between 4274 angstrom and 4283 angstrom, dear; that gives 1.2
